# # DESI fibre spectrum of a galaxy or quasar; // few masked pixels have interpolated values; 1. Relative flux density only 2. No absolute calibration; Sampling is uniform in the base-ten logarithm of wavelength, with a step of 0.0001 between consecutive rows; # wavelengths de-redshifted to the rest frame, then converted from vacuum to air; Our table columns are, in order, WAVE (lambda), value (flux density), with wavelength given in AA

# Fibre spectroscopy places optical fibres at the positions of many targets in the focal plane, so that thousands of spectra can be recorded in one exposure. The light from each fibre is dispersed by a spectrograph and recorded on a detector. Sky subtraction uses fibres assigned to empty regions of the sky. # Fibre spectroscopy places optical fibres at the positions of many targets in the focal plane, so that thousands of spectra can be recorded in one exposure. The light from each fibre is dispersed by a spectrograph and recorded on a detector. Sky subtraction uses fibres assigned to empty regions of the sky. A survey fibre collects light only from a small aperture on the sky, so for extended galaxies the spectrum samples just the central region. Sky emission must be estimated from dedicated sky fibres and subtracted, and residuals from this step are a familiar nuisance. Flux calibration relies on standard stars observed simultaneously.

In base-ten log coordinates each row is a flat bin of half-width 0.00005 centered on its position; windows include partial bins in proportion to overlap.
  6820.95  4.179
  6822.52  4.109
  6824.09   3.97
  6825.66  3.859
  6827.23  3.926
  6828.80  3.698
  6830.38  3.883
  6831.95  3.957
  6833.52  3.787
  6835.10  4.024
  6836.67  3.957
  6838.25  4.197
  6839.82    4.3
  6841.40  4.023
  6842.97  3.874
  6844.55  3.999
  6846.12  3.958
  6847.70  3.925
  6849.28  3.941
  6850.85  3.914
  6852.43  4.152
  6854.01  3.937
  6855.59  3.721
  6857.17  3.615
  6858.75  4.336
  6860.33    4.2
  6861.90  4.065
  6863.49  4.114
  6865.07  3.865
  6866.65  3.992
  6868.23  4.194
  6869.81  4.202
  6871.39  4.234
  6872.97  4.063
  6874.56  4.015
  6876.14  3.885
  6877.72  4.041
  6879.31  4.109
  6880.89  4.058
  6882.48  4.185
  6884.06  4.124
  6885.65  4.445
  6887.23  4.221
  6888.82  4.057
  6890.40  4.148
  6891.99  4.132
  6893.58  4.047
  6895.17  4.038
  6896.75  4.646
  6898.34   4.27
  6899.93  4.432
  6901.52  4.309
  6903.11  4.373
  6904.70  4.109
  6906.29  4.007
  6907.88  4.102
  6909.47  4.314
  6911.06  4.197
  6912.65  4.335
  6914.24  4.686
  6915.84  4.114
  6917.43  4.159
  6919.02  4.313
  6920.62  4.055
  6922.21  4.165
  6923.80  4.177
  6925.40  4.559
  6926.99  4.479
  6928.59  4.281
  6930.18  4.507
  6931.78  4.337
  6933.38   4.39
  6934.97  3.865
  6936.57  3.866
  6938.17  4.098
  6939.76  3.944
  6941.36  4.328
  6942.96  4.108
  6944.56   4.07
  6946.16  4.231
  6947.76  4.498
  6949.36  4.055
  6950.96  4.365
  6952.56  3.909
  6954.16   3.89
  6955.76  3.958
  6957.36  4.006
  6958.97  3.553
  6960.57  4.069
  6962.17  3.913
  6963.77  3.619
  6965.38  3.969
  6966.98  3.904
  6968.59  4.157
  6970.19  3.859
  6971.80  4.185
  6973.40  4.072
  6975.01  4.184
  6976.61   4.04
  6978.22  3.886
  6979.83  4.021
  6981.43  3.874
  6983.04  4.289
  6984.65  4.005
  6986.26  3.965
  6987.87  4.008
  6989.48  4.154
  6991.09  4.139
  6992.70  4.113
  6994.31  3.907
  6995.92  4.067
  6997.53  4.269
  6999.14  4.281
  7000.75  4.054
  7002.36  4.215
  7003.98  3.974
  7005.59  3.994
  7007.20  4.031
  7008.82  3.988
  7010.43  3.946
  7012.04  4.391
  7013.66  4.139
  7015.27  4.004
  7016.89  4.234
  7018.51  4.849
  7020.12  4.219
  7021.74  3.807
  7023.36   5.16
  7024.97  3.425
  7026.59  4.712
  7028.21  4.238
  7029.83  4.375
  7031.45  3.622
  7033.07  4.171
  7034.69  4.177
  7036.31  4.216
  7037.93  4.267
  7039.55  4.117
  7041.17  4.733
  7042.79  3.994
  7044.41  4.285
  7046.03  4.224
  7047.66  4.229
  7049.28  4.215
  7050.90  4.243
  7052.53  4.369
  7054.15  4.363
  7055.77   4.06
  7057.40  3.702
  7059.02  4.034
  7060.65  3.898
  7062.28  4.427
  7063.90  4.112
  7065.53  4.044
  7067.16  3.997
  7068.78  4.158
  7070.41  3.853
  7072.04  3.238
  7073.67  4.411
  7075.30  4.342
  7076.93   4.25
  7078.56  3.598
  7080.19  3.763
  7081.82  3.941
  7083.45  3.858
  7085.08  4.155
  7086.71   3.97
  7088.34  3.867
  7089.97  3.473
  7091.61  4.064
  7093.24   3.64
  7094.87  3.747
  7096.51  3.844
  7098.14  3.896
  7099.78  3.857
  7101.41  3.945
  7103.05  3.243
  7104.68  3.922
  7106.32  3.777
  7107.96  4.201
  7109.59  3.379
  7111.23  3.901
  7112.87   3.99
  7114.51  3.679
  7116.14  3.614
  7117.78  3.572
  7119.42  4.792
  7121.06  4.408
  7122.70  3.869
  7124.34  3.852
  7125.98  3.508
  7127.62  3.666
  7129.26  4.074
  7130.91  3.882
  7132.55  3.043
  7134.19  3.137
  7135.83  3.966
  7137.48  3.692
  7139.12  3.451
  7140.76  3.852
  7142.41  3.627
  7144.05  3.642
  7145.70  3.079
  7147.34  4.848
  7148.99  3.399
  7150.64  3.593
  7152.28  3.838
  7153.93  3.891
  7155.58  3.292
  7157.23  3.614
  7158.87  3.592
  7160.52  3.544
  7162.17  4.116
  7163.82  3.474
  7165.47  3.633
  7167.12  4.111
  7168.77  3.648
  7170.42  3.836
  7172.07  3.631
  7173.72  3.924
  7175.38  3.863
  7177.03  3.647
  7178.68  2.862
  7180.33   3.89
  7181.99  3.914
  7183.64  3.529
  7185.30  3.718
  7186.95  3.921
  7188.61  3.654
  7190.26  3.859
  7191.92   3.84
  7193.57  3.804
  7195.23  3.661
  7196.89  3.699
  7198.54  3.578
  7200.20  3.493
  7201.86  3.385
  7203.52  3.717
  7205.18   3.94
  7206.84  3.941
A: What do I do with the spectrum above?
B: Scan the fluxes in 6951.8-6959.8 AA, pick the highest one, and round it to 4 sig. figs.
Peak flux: 4.006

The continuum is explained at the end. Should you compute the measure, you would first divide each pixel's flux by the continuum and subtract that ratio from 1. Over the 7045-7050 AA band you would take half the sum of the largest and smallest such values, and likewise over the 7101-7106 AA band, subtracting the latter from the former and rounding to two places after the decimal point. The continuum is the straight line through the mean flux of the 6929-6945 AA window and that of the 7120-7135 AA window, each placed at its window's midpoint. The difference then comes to -0.13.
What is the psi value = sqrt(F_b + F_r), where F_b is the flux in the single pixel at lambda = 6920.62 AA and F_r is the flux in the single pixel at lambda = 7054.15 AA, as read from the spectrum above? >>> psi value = 2.90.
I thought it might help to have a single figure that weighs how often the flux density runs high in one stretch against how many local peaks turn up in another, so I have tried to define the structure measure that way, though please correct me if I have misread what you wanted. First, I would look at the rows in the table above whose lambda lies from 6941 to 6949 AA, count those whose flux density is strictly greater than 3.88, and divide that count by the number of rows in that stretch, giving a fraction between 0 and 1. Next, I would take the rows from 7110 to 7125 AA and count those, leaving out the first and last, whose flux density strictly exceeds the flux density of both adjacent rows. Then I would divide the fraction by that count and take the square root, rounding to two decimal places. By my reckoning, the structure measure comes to 0.71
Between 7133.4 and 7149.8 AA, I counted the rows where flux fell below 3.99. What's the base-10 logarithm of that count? 0.95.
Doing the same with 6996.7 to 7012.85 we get 0.48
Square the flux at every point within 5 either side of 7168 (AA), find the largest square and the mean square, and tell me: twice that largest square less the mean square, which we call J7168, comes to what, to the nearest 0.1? 19.9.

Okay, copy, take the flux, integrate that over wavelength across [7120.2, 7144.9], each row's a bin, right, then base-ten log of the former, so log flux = 1.96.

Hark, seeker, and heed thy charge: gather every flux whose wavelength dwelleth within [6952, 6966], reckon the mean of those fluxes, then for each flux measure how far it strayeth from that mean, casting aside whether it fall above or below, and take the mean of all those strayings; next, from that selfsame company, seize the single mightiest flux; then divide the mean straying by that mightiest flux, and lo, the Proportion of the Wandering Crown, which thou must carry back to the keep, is 0.032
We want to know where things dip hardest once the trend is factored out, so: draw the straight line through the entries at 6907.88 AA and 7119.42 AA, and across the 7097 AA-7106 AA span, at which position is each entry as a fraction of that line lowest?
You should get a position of 7103.05 AA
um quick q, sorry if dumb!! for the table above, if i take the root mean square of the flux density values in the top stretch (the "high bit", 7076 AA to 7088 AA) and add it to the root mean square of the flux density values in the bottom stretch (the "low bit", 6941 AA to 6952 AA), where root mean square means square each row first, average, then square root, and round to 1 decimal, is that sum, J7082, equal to 8.2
